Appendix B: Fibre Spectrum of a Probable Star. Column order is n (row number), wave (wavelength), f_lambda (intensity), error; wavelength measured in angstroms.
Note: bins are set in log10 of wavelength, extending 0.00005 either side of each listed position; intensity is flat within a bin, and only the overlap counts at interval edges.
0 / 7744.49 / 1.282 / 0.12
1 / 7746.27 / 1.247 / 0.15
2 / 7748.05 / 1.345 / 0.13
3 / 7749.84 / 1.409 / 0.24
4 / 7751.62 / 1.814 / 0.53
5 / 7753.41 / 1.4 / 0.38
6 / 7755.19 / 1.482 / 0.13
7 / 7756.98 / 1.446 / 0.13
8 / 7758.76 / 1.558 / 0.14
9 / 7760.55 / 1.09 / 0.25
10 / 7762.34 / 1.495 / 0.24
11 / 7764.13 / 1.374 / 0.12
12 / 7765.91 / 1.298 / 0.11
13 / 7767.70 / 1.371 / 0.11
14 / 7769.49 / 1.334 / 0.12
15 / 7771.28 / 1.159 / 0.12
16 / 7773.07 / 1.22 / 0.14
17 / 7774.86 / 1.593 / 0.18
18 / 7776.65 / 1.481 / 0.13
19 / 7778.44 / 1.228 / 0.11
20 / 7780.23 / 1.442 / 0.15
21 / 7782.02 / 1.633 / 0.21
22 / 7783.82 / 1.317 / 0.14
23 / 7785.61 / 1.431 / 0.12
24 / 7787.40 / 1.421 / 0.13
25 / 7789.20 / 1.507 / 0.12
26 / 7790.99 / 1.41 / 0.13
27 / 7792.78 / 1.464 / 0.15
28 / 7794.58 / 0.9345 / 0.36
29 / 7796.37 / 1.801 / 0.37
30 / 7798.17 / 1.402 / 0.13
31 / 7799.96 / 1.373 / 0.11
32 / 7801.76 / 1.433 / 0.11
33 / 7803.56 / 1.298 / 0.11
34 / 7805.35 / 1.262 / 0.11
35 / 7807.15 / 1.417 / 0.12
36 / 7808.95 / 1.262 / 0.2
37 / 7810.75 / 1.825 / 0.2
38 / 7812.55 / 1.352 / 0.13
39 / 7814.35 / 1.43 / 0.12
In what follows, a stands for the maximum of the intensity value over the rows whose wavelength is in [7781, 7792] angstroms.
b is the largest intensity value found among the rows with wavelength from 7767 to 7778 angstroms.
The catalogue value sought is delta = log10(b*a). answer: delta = 0.42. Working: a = 1.633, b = 1.593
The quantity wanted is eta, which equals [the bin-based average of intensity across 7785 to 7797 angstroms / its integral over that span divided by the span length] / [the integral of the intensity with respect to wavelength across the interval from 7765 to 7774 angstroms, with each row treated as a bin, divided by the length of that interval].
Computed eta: 1.11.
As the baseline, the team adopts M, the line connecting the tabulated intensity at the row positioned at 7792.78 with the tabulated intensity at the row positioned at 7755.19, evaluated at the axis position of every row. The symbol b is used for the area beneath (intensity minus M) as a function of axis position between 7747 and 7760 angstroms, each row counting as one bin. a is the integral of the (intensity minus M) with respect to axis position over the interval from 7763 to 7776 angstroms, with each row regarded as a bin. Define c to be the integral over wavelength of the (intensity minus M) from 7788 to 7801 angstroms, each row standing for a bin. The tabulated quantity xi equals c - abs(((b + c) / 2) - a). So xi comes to -2.0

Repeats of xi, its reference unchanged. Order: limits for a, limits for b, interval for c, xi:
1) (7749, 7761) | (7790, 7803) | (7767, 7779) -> -2.6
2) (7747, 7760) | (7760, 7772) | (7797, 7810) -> -2.8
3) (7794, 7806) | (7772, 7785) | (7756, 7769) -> -1.4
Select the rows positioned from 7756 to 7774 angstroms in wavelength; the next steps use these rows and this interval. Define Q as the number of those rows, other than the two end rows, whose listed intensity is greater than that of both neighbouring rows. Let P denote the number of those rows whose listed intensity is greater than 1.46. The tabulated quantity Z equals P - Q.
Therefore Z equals -1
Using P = 2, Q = 3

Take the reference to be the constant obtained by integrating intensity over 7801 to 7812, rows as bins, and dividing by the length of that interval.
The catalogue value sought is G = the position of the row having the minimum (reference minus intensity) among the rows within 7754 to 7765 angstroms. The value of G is 7758.76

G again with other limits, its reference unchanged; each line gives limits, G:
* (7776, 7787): 7782.02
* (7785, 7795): 7789.20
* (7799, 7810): 7801.76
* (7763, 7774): 7764.13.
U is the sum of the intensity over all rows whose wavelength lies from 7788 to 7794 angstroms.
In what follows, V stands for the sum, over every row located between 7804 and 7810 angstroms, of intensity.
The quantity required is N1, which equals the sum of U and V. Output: 8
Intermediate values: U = 4.38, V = 3.9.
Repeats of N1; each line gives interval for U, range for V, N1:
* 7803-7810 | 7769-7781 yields 15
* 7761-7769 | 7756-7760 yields 9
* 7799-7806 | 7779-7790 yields 14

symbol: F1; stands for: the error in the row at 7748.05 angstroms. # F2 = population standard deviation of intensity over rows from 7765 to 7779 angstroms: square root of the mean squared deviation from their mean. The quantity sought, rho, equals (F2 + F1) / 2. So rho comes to 0.133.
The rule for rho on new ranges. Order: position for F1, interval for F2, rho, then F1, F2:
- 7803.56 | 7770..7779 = 0.140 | 0.110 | 0.169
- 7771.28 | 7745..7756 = 0.149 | 0.120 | 0.178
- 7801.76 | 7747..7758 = 0.132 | 0.110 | 0.154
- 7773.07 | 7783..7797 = 0.182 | 0.140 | 0.224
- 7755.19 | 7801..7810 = 0.103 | 0.130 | 0.075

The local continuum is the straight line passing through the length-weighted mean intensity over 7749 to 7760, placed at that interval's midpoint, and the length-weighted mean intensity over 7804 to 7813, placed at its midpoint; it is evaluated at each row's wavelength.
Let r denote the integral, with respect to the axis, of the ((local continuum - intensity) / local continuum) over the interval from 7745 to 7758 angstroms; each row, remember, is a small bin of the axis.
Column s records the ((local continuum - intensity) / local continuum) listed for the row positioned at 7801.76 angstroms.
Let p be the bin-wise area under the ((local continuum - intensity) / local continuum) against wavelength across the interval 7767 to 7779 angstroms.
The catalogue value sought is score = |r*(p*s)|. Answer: 0.001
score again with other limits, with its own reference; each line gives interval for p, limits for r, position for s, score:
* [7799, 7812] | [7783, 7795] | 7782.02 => 0.012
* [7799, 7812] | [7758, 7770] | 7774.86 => 0.013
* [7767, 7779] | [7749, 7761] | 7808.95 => 0.033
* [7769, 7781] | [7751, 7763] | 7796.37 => 0.083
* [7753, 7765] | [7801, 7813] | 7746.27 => 0.016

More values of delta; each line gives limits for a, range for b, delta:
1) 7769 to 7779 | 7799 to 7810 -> 0.36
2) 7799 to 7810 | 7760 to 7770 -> 0.33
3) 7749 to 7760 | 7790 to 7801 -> 0.51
